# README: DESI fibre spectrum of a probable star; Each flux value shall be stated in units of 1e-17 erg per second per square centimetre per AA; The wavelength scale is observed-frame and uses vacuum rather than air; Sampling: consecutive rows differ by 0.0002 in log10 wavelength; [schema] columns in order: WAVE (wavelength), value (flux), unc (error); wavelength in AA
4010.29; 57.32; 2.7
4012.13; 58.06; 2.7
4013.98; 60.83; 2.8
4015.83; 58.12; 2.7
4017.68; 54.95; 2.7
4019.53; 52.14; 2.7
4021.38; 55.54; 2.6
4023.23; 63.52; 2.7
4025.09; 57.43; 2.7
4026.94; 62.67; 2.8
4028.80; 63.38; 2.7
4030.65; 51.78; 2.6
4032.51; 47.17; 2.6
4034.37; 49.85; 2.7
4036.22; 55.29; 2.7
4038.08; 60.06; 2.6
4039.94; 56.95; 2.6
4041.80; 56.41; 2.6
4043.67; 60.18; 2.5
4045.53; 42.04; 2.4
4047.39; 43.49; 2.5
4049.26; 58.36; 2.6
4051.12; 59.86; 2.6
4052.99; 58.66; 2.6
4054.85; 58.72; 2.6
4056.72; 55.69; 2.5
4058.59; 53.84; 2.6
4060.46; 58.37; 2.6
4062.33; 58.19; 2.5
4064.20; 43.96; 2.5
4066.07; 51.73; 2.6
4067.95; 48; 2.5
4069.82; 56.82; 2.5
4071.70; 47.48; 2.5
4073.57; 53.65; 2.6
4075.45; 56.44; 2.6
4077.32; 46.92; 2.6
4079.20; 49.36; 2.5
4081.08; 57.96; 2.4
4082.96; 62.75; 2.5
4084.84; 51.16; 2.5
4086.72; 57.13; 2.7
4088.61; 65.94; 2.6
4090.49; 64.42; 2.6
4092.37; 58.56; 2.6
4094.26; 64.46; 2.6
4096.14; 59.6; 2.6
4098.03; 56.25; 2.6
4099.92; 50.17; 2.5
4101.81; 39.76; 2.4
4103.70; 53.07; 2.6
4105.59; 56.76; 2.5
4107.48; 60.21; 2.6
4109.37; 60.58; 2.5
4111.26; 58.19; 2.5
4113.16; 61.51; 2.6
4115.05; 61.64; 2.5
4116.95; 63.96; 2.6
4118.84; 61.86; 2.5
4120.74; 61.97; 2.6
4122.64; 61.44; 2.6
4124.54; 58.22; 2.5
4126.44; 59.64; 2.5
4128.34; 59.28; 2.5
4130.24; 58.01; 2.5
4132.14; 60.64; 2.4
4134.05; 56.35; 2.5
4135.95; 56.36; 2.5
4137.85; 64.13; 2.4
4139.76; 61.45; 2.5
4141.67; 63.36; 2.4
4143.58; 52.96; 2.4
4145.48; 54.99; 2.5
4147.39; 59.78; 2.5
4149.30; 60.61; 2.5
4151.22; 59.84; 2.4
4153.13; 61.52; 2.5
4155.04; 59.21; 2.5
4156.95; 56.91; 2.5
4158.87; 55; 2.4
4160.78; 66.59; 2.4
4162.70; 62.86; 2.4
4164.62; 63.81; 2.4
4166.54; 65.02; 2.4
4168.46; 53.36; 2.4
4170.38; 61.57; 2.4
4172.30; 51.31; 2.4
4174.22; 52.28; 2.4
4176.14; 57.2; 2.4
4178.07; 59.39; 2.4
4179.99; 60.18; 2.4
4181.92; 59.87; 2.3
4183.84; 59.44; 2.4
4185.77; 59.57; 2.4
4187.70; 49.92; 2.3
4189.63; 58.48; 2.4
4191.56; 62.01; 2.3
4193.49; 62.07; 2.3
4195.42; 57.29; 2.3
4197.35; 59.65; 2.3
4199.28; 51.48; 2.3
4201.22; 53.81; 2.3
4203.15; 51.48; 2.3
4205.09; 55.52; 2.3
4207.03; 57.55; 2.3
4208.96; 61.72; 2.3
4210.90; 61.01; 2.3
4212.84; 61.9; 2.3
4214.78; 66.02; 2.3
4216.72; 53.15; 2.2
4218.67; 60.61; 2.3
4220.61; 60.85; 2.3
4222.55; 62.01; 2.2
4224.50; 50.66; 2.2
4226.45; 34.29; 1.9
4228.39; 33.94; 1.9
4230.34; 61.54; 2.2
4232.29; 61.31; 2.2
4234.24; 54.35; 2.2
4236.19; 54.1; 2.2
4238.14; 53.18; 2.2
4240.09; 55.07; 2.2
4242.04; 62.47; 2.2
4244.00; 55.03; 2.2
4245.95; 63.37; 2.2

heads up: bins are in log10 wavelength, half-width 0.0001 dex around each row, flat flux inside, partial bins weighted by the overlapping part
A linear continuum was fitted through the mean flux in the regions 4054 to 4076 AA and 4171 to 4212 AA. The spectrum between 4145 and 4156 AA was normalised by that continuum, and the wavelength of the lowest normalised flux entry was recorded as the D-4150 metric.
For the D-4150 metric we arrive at 4145.48 AA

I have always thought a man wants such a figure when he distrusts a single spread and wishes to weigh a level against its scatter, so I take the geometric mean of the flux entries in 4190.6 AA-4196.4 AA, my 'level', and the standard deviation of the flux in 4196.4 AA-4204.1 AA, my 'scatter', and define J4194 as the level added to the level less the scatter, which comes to 117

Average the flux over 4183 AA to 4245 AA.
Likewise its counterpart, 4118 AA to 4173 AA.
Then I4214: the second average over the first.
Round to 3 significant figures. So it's 1.06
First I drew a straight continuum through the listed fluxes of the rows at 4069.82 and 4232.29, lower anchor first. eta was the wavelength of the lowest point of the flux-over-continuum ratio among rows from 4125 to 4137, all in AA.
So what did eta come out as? 4135.95 AA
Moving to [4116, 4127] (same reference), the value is 4124.54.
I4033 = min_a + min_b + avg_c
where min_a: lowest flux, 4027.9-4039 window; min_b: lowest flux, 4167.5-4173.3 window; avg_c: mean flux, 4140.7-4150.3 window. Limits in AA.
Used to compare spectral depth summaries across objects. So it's 157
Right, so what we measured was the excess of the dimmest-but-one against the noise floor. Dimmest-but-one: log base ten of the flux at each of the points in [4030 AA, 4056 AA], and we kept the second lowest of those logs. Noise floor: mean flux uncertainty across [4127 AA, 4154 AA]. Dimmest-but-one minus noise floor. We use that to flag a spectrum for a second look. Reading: -0.826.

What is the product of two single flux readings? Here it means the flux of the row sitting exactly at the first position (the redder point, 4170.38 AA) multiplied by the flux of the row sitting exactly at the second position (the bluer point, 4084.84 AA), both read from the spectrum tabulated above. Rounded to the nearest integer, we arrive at 3150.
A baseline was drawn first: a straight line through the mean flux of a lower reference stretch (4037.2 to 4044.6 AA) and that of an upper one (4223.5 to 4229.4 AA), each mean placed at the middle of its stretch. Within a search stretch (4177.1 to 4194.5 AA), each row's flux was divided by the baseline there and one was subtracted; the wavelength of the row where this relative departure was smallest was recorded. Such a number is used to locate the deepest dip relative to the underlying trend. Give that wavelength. 4187.70 AA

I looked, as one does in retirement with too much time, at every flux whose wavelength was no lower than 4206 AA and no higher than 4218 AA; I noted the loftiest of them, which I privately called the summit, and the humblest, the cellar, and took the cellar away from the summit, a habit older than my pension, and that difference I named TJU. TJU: 12.9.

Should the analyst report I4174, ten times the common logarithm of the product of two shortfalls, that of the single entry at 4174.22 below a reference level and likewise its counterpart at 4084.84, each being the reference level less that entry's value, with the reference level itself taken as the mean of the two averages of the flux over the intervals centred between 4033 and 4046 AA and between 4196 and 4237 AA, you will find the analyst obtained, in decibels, 10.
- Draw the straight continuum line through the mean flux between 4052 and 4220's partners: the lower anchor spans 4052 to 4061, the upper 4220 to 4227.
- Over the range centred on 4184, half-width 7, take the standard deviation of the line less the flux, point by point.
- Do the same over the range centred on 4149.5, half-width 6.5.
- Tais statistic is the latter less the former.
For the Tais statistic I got -0.3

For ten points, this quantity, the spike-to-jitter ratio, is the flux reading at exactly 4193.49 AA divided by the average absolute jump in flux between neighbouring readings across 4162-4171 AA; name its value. 11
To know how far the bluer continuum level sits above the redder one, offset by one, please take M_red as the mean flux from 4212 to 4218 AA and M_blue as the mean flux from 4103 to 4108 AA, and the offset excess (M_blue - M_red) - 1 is -4.7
